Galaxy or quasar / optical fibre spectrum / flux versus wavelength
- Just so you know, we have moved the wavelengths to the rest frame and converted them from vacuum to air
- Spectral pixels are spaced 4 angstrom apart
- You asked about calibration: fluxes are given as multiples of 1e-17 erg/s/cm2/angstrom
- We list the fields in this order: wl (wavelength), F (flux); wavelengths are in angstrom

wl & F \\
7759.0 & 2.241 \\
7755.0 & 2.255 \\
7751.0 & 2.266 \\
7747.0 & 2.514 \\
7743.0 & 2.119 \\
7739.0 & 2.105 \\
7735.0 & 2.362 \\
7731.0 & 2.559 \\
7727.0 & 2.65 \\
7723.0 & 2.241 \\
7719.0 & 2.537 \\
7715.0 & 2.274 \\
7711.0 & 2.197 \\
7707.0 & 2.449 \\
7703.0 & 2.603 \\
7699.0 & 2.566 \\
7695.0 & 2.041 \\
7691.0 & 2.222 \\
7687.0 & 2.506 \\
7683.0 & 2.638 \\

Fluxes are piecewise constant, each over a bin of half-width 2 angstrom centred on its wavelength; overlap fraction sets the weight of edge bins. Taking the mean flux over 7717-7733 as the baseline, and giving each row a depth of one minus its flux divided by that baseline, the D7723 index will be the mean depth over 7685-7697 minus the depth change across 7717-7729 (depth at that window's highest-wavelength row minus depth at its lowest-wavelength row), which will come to 0.14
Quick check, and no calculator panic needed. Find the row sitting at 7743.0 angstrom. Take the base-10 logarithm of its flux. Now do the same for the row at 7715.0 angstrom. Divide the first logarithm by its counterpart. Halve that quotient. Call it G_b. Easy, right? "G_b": 0.457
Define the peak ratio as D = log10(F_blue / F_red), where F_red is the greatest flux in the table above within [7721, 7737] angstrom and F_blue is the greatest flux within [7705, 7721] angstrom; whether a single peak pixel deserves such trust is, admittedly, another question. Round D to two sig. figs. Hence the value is -0.019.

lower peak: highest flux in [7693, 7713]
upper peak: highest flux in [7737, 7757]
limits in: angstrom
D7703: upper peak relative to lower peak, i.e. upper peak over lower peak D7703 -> 0.966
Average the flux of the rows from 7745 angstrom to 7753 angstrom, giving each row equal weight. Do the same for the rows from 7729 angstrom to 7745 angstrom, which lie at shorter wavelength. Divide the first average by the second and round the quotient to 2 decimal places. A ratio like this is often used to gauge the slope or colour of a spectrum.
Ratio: 1.05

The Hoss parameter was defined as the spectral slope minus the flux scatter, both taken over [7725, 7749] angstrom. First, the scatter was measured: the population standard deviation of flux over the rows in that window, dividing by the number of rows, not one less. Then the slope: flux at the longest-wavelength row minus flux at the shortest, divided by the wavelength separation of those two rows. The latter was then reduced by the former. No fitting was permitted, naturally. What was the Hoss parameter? -0.218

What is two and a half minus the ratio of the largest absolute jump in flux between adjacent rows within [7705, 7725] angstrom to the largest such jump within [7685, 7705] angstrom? 1.94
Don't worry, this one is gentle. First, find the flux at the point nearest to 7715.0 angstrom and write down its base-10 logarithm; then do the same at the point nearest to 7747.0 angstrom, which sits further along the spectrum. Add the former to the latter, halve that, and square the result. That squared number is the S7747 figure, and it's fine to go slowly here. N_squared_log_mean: 0.143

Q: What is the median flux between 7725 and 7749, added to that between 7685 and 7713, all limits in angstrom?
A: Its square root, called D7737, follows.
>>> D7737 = 2.21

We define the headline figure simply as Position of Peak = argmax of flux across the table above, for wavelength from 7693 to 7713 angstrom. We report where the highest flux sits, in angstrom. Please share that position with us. 7703.0 angstrom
